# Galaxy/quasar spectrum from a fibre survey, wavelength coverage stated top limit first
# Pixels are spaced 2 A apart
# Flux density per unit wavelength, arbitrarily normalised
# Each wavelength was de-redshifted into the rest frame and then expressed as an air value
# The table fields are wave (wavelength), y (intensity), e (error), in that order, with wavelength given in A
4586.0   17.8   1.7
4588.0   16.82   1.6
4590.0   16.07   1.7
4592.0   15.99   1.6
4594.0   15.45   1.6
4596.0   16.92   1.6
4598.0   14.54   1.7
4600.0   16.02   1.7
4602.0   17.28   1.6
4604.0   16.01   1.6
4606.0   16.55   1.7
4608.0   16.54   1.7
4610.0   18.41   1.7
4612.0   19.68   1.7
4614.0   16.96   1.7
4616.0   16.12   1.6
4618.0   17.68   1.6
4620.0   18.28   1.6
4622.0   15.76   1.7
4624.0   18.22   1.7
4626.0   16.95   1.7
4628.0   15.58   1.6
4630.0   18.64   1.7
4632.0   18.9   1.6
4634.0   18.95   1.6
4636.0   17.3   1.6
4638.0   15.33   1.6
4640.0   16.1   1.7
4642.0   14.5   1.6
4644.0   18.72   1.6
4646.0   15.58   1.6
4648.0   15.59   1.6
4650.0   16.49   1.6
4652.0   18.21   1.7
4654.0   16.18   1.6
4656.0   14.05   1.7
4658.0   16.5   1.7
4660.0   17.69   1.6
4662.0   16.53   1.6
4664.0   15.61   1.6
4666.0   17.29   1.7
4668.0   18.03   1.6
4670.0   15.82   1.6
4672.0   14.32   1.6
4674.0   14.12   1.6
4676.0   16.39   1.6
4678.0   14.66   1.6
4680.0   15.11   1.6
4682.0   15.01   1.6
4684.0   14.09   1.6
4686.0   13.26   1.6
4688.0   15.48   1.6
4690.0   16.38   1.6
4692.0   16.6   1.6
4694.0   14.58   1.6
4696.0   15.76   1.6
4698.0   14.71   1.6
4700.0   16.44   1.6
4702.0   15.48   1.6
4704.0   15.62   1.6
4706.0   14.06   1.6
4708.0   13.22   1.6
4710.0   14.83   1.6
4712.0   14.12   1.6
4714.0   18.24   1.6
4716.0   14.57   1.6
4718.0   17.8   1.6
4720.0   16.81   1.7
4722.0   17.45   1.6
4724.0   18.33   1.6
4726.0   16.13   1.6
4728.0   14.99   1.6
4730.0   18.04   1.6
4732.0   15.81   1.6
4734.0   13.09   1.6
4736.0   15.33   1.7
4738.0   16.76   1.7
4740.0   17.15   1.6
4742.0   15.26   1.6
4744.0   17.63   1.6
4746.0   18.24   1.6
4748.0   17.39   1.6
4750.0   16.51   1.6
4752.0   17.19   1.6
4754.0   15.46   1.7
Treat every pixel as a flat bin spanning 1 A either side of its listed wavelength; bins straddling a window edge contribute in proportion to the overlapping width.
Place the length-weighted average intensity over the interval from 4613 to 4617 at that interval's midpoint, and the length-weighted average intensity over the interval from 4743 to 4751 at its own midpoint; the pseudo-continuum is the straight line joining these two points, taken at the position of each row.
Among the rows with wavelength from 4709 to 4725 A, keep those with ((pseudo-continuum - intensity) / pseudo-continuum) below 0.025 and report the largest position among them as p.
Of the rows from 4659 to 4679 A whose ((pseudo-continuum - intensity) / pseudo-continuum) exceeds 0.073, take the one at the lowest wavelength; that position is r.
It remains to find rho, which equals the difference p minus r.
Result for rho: 60 A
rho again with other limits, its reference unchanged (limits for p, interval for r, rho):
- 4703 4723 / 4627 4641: 84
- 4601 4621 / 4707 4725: -88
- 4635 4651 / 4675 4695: -28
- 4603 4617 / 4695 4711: -82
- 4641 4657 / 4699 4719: -50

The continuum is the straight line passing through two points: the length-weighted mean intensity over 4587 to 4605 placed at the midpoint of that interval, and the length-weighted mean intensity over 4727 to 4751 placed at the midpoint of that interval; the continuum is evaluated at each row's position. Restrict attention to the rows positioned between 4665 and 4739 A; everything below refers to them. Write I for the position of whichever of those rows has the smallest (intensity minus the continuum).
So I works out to 4734.0 A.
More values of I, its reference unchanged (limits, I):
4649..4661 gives 4656.0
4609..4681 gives 4656.0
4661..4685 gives 4684.0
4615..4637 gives 4628.0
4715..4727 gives 4716.0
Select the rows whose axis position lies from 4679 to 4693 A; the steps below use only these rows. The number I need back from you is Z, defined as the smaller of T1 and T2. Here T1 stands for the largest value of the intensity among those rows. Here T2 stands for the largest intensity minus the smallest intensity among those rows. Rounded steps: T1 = 16.6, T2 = 3.3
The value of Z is 3.3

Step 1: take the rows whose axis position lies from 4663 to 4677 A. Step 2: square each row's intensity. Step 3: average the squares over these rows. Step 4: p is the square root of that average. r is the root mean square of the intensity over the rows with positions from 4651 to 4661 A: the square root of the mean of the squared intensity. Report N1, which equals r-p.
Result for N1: 0.6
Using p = 16.0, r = 16.6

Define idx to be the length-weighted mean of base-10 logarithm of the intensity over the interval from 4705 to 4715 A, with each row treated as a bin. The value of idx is 1.17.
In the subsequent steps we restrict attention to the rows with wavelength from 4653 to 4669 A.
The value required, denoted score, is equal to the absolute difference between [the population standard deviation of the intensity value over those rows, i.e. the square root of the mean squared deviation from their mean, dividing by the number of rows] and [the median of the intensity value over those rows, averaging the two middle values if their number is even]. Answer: 15.3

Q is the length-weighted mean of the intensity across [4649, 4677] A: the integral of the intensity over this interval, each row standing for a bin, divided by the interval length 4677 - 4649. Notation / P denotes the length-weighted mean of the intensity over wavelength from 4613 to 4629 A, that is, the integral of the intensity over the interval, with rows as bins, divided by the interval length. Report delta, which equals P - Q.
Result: 0.7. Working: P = 16.9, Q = 16.2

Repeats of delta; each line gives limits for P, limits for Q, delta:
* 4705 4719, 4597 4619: -1.6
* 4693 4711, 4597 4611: -1.5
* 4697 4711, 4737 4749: -2.2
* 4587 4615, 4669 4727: 1.2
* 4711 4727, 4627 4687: 0.5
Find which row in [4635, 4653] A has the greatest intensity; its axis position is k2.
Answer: 4644.0 A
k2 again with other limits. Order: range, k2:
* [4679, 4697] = 4692.0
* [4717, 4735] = 4724.0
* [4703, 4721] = 4714.0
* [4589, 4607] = 4602.0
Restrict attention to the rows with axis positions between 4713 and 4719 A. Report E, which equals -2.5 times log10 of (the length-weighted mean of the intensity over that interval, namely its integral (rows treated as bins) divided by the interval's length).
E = -3.07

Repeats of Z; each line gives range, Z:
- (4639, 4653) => 4.2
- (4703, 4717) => 5.0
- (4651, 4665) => 4.2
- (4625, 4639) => 3.6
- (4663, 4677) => 3.9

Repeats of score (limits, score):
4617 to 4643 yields 15.9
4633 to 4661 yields 14.9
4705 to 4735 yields 14.0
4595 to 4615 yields 15.4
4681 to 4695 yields 13.9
